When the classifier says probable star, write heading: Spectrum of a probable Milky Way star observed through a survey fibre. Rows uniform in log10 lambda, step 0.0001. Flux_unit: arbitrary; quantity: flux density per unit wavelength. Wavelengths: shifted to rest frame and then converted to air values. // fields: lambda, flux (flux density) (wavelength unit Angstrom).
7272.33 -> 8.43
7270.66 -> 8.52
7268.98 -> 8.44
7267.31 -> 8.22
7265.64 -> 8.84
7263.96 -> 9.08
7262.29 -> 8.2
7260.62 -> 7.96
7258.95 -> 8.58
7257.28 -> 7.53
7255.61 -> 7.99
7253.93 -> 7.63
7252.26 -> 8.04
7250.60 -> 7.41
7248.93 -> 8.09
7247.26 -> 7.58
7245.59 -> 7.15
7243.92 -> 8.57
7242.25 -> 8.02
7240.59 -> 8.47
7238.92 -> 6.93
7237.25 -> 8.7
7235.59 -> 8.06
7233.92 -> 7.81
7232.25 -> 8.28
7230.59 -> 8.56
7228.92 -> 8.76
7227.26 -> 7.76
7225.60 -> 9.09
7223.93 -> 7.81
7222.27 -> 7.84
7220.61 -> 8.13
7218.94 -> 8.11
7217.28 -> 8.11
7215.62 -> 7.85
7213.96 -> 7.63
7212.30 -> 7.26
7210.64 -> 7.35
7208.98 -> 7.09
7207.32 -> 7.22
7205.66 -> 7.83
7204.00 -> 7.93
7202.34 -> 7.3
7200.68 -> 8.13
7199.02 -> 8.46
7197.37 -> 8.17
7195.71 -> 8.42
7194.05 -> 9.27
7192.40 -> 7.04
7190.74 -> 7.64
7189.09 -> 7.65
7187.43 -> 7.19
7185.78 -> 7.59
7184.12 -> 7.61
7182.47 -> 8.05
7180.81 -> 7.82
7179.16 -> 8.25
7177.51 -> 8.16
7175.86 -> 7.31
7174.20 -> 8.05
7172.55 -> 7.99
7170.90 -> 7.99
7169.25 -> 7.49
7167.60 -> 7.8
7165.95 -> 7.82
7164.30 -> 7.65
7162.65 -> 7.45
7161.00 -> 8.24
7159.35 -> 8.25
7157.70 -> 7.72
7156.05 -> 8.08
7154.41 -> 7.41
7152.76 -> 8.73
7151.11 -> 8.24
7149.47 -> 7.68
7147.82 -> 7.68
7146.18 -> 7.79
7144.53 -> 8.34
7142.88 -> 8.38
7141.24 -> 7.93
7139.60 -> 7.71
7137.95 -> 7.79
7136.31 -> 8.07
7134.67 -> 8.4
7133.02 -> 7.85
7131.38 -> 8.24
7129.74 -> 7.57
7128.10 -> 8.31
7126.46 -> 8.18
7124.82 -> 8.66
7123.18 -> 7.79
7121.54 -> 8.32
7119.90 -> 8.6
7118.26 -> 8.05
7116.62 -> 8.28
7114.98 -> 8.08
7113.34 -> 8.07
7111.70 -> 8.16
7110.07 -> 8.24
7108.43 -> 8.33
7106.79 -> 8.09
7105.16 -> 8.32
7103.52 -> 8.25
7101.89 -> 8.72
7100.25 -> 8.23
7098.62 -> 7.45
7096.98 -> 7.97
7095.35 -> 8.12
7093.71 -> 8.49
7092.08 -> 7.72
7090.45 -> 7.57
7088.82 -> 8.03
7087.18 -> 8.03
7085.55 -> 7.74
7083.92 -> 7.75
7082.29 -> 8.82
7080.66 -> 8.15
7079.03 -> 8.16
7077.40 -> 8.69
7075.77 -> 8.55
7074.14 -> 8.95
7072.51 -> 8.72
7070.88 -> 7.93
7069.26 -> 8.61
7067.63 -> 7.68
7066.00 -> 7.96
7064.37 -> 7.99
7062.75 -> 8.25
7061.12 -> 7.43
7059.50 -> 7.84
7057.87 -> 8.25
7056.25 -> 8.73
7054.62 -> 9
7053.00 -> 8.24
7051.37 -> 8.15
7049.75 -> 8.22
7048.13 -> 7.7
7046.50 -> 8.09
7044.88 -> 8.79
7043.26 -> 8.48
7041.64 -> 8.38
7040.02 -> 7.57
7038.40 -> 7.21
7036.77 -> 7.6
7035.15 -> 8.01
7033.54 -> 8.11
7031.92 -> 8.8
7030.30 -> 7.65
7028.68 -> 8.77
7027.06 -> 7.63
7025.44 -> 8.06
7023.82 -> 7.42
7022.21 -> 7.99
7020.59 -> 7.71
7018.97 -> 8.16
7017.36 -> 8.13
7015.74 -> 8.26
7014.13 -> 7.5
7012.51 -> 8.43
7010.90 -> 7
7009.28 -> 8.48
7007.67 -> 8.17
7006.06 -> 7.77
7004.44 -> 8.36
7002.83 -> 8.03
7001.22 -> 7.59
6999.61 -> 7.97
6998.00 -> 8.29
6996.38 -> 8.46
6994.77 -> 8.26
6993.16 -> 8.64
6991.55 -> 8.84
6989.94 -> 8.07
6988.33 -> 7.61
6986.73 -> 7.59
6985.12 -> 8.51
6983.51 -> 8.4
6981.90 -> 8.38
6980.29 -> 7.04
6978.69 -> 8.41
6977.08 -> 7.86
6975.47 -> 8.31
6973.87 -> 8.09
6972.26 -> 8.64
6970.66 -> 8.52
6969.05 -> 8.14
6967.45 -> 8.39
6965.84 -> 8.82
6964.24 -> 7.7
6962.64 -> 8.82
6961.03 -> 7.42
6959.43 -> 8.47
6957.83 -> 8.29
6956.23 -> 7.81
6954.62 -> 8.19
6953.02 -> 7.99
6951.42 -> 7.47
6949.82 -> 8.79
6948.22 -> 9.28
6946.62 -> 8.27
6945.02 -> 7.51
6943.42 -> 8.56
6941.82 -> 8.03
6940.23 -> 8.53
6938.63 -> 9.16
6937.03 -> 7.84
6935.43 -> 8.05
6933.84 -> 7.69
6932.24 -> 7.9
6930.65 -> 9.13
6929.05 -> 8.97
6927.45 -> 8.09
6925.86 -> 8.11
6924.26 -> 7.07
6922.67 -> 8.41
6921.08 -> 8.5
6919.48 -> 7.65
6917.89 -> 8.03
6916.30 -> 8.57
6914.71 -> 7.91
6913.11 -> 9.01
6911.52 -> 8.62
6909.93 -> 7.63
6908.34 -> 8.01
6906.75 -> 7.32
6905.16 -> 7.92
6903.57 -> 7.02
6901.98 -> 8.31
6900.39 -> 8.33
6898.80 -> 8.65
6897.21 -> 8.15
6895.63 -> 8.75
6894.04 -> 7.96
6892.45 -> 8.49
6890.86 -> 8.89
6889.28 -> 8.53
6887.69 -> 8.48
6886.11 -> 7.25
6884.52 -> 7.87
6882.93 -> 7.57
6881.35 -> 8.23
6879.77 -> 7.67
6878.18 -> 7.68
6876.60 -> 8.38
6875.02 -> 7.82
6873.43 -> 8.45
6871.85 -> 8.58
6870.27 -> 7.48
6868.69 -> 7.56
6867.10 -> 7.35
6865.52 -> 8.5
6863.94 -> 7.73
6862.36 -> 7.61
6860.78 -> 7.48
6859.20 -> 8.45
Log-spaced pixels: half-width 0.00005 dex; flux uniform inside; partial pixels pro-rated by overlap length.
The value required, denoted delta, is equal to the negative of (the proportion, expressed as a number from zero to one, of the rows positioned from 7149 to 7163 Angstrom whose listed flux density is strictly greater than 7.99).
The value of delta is -0.56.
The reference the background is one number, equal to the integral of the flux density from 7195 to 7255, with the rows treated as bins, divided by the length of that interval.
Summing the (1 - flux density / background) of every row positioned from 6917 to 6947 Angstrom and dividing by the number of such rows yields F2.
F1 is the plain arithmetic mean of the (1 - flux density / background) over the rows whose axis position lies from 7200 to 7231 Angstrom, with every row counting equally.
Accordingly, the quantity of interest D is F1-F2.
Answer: 0.038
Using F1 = 0.006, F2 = -0.032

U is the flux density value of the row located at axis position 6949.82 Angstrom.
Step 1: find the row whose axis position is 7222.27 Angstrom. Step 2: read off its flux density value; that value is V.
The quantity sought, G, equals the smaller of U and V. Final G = 7.84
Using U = 8.79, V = 7.84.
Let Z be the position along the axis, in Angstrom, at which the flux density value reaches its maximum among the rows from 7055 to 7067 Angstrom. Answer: 7056.25 Angstrom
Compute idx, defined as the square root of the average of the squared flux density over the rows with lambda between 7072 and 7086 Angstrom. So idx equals 8.40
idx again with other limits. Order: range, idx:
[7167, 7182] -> 7.88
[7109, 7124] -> 8.18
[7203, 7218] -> 7.59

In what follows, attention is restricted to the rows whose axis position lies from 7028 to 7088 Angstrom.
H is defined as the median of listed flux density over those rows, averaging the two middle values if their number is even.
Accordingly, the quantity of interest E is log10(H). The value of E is 0.911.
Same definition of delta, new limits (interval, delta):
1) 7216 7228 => -0.57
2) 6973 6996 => -0.71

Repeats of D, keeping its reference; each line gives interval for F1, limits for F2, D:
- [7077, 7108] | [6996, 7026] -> -0.017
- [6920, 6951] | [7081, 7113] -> -0.026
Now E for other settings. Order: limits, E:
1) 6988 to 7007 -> 0.912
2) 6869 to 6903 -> 0.920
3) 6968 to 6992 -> 0.920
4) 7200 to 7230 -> 0.894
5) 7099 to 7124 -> 0.916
